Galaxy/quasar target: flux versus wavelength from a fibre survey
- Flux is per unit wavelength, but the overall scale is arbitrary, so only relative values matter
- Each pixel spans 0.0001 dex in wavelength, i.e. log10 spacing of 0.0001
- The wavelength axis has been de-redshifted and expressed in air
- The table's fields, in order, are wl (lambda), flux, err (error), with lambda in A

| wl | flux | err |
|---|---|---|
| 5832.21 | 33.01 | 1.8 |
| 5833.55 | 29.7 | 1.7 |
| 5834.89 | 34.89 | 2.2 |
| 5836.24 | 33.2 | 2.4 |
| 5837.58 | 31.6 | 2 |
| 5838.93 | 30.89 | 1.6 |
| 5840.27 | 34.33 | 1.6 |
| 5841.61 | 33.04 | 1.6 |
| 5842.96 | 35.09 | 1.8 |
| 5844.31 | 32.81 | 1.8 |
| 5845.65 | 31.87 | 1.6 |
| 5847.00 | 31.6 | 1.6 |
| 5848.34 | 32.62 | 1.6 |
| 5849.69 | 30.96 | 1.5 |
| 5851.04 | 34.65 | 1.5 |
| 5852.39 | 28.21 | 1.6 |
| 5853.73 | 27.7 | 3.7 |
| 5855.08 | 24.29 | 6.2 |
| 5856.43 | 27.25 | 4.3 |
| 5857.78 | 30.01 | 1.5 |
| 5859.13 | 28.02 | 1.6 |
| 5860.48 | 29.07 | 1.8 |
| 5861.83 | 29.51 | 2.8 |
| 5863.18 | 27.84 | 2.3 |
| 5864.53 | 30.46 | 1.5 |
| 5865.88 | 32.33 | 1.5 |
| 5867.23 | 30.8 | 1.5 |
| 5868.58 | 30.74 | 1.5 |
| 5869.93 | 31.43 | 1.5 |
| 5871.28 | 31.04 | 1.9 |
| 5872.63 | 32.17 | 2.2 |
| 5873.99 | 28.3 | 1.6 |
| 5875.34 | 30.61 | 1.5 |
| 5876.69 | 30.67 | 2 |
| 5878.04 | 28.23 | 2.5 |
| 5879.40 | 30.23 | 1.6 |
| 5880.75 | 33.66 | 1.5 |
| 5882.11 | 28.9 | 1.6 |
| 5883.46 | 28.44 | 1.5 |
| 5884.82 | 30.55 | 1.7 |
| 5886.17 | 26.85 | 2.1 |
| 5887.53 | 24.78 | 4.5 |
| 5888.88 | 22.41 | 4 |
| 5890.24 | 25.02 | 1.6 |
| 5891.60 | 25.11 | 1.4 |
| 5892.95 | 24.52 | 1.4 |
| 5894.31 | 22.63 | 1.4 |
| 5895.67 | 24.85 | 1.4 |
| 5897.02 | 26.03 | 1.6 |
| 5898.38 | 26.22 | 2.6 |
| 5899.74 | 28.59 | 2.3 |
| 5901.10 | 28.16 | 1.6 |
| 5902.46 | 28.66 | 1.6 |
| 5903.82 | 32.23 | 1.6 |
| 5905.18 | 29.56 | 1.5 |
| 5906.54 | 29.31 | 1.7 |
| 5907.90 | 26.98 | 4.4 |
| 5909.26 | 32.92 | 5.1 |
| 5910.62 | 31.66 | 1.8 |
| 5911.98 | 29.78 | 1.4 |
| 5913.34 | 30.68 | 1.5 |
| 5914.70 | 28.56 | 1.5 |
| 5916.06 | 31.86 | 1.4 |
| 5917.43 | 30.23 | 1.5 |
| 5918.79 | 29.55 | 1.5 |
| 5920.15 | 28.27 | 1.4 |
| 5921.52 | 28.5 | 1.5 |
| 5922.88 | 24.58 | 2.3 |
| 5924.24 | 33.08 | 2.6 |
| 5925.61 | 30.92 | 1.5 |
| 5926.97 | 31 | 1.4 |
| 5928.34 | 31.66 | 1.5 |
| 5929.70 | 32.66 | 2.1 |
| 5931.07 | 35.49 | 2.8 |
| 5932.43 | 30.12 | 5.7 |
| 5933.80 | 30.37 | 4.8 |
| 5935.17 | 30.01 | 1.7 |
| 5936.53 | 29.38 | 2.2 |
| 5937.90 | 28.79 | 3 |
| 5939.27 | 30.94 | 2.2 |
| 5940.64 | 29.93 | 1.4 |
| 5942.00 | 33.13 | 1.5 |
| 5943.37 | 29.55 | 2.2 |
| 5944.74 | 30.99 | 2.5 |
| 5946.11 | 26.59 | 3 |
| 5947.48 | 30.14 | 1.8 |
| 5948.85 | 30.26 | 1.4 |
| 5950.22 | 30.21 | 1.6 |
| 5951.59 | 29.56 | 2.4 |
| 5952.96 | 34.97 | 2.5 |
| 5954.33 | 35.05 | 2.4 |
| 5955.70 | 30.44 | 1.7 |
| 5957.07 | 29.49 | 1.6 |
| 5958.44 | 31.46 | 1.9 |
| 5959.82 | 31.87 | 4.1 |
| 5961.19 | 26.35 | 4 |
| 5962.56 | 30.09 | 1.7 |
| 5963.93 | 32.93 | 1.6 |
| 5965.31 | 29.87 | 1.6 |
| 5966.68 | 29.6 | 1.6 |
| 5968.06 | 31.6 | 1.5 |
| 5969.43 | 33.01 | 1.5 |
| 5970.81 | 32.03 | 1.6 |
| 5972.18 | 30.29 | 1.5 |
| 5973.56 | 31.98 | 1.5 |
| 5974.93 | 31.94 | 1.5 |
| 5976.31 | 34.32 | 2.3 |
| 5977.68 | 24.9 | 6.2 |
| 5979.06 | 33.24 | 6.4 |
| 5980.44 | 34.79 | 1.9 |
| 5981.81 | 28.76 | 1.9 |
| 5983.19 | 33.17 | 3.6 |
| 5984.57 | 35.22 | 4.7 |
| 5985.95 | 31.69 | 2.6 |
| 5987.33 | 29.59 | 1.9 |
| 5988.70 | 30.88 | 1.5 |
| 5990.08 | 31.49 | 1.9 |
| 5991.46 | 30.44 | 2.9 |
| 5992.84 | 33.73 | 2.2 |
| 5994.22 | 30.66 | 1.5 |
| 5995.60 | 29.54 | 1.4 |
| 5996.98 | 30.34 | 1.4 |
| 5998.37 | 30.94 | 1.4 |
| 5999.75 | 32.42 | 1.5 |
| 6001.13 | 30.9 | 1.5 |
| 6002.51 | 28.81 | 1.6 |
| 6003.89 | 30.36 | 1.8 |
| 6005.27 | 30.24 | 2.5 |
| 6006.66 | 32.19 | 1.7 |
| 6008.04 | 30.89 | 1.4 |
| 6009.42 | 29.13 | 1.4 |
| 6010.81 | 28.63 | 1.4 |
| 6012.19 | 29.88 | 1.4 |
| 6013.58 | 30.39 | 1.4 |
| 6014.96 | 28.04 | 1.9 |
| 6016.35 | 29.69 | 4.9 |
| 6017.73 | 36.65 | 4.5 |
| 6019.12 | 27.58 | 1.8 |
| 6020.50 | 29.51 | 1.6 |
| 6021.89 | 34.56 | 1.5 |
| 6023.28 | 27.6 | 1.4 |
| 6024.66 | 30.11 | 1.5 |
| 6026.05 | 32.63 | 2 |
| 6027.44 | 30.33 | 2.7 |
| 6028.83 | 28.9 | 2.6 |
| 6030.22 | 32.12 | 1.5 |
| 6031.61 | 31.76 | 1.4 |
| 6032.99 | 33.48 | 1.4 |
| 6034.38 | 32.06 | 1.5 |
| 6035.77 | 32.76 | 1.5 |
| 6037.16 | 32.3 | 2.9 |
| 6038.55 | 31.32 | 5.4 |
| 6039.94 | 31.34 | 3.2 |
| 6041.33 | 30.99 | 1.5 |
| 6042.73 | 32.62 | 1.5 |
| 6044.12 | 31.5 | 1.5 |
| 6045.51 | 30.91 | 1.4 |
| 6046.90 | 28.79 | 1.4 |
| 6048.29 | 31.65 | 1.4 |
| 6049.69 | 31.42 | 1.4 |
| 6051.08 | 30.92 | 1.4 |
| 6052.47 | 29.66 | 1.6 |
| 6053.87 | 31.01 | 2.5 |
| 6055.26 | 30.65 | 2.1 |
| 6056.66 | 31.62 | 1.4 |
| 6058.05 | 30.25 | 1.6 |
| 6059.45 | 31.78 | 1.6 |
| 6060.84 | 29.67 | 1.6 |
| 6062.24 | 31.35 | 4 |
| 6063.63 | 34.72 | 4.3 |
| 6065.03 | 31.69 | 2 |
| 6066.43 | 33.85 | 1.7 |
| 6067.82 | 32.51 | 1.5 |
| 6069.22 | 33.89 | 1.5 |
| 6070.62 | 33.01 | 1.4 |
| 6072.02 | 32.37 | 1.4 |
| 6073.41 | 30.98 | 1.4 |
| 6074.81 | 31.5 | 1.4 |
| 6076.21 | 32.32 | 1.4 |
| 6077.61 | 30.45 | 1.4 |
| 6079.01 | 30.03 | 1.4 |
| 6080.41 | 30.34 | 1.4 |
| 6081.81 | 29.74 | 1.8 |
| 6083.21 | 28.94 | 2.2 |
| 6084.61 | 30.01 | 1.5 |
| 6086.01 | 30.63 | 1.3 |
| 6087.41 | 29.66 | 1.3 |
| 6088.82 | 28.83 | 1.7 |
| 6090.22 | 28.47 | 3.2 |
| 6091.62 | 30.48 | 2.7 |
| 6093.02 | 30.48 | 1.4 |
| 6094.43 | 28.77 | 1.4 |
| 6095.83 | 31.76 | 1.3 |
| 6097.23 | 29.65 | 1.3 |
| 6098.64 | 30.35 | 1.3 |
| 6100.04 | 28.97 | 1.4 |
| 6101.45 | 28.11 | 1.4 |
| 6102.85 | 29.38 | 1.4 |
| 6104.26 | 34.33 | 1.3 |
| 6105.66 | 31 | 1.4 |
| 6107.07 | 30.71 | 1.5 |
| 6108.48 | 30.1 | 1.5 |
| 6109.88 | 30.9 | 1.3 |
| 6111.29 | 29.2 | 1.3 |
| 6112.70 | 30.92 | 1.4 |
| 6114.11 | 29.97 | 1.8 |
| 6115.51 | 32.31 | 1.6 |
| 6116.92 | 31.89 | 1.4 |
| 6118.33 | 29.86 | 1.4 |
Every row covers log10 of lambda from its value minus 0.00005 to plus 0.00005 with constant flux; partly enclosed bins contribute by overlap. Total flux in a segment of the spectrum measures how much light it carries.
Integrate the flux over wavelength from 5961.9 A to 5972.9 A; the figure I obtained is 343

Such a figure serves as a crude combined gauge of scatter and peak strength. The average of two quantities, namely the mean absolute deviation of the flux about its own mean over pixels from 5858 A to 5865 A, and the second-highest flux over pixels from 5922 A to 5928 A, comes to 15.9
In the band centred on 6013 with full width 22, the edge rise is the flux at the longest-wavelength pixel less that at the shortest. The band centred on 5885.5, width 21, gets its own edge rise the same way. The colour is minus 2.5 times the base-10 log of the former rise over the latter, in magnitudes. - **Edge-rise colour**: 1.7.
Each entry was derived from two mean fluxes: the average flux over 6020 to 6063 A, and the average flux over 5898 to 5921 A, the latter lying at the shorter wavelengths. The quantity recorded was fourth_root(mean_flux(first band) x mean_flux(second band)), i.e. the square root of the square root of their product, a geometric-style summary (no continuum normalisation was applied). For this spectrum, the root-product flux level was 5.51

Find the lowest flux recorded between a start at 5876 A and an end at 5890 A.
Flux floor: 22.41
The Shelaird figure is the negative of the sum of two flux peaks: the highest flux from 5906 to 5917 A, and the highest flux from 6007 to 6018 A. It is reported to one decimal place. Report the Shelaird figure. -69.6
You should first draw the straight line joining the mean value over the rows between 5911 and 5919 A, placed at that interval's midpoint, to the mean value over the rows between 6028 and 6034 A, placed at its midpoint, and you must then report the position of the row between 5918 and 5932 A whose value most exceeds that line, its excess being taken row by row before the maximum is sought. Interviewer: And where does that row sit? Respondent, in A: 5931.07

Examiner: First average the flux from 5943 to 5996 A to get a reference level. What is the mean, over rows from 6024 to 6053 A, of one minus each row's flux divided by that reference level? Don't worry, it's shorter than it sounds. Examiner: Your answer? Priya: -0.007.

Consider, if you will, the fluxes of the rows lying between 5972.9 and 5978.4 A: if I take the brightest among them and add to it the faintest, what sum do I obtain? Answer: 59.2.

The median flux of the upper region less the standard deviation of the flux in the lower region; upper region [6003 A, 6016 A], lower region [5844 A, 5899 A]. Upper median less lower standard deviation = 27.2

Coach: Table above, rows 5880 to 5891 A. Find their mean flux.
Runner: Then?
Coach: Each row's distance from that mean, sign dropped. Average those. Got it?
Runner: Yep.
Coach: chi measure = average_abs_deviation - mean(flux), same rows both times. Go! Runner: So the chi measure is -24.8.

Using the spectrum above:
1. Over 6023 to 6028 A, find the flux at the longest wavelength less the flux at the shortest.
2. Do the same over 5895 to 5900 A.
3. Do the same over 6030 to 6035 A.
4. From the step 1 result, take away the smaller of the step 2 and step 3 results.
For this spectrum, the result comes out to 2.8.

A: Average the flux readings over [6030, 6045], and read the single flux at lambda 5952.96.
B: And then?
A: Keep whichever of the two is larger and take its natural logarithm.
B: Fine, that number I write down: 3.55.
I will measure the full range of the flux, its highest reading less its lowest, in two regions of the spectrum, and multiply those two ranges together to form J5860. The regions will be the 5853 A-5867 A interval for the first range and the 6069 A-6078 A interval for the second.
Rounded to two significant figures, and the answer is 28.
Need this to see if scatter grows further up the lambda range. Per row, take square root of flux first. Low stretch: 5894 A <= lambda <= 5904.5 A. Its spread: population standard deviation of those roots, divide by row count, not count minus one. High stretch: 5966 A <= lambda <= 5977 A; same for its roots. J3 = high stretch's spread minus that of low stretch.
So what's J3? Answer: -0.14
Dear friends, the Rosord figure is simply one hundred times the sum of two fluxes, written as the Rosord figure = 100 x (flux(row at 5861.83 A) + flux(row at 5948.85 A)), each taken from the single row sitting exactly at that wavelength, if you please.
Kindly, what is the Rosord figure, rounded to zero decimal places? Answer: 5977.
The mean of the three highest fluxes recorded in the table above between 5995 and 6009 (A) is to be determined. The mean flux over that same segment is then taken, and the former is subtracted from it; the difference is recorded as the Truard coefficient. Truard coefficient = -1.2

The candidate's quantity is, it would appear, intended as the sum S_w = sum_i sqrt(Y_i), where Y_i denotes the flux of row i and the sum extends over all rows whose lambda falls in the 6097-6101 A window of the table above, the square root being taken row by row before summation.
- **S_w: 16.3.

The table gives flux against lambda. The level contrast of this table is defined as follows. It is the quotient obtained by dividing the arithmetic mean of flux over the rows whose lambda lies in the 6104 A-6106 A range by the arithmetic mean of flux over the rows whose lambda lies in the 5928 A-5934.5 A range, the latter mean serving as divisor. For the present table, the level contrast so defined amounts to 1.019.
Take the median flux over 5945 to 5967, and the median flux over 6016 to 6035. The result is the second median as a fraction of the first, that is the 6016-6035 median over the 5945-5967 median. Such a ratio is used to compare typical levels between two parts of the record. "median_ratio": 1.029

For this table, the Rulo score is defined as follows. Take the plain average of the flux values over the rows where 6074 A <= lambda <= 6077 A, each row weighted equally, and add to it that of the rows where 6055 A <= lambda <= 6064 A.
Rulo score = 63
